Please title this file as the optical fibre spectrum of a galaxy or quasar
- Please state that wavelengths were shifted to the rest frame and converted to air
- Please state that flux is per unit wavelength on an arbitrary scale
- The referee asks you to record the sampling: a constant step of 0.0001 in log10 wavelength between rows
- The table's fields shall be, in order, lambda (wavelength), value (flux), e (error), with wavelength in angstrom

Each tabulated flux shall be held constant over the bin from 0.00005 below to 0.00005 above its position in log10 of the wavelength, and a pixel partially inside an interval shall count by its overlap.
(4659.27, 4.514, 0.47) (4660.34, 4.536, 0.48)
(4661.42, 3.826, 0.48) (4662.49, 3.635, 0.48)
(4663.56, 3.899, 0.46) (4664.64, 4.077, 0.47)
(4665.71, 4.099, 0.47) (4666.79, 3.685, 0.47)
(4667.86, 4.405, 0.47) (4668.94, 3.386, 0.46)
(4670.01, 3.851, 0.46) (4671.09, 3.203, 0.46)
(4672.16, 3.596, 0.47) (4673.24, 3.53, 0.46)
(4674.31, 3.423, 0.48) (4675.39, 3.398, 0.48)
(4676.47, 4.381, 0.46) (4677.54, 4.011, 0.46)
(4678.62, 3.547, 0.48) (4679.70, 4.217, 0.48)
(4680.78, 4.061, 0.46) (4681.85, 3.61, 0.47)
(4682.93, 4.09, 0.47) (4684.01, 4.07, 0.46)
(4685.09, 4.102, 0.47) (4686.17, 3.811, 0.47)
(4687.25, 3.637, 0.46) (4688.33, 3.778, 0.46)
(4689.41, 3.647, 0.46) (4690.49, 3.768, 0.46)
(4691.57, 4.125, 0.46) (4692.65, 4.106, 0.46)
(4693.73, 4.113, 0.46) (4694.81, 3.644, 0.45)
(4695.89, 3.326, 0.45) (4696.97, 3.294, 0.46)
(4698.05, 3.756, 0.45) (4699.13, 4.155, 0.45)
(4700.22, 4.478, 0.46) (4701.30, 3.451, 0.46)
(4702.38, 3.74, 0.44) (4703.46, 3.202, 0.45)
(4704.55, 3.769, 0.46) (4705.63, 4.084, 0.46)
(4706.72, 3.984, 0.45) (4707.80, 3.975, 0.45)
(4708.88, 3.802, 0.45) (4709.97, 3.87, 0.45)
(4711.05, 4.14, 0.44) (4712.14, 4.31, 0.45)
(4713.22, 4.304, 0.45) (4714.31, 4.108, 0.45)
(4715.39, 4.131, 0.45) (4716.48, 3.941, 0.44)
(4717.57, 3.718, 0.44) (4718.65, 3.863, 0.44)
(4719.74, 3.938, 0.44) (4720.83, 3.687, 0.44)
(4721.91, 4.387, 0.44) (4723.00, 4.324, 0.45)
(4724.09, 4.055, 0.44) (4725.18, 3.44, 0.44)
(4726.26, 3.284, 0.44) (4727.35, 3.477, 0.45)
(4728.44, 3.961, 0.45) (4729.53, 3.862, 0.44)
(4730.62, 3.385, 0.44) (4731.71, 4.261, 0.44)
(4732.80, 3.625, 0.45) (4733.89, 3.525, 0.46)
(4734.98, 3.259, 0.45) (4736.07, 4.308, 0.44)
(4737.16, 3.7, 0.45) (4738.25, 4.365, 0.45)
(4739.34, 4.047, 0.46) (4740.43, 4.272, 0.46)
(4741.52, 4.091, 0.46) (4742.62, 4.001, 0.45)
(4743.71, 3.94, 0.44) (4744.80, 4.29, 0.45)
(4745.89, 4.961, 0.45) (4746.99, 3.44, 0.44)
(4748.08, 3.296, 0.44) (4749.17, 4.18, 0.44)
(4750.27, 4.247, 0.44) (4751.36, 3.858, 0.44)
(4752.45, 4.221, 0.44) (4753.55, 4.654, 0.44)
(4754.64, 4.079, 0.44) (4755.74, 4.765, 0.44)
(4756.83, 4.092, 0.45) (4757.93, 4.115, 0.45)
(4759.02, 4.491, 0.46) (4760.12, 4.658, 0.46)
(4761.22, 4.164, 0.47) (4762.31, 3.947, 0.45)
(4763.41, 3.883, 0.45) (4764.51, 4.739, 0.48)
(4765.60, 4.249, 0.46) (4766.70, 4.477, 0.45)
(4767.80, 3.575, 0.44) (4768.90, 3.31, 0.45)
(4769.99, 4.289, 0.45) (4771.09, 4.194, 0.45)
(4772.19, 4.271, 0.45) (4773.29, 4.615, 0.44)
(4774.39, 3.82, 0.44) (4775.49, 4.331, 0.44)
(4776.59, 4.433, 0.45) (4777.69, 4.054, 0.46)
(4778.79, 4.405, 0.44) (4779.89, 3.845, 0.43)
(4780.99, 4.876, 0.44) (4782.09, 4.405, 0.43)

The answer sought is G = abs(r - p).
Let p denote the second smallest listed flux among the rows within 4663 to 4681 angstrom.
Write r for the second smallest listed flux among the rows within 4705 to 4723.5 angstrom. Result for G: 0.33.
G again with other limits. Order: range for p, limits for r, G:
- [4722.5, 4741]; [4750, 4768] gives 0.57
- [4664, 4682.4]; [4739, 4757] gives 0.05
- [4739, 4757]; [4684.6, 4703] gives 0.11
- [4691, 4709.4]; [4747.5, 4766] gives 0.56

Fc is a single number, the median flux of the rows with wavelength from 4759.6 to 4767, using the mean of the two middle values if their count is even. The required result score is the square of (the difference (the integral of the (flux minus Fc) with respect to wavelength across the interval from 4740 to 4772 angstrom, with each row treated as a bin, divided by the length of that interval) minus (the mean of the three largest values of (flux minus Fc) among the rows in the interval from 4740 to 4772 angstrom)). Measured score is 0.44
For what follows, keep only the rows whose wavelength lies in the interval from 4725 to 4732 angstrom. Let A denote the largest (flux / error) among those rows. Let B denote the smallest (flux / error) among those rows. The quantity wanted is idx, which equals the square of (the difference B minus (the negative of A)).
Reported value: 294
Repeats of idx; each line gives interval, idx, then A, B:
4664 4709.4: 279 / 9.7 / 6.96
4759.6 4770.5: 306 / 10.1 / 7.36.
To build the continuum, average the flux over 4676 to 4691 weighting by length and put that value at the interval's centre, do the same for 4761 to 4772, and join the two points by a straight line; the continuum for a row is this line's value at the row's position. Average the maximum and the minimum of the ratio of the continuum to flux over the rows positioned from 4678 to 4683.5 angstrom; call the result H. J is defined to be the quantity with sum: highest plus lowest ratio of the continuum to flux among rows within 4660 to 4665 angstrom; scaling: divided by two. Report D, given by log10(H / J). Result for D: 0.02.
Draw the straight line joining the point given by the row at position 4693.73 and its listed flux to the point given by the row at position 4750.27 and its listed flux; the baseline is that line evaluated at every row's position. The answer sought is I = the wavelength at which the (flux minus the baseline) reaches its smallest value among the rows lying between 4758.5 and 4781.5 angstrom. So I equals 4768.90 angstrom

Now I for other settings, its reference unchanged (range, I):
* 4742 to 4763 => 4748.08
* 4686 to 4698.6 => 4696.97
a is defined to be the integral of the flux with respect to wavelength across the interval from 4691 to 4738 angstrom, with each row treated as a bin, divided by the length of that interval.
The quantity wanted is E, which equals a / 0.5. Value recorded 7.72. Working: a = 3.86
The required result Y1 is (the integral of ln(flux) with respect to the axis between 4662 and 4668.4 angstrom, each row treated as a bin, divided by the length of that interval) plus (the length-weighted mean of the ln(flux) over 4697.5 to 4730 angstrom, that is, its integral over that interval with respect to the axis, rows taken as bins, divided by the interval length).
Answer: 2.74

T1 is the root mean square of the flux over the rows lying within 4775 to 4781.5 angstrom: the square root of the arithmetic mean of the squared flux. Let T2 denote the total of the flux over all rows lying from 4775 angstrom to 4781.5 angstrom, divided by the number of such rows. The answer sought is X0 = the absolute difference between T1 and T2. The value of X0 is 0.012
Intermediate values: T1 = 4.34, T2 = 4.3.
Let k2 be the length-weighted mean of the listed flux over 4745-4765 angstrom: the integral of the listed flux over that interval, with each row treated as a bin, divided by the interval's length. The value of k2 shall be 4.21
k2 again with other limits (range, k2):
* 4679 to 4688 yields 3.94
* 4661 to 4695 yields 3.84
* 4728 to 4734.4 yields 3.77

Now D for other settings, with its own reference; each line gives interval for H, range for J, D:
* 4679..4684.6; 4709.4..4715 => 0.01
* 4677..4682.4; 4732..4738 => -0.03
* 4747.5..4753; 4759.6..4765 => 0.06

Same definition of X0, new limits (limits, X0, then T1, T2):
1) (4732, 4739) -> 0.022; 3.82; 3.8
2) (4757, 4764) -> 0.009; 4.22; 4.2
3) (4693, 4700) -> 0.015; 3.73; 3.7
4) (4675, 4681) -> 0.016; 3.95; 3.9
